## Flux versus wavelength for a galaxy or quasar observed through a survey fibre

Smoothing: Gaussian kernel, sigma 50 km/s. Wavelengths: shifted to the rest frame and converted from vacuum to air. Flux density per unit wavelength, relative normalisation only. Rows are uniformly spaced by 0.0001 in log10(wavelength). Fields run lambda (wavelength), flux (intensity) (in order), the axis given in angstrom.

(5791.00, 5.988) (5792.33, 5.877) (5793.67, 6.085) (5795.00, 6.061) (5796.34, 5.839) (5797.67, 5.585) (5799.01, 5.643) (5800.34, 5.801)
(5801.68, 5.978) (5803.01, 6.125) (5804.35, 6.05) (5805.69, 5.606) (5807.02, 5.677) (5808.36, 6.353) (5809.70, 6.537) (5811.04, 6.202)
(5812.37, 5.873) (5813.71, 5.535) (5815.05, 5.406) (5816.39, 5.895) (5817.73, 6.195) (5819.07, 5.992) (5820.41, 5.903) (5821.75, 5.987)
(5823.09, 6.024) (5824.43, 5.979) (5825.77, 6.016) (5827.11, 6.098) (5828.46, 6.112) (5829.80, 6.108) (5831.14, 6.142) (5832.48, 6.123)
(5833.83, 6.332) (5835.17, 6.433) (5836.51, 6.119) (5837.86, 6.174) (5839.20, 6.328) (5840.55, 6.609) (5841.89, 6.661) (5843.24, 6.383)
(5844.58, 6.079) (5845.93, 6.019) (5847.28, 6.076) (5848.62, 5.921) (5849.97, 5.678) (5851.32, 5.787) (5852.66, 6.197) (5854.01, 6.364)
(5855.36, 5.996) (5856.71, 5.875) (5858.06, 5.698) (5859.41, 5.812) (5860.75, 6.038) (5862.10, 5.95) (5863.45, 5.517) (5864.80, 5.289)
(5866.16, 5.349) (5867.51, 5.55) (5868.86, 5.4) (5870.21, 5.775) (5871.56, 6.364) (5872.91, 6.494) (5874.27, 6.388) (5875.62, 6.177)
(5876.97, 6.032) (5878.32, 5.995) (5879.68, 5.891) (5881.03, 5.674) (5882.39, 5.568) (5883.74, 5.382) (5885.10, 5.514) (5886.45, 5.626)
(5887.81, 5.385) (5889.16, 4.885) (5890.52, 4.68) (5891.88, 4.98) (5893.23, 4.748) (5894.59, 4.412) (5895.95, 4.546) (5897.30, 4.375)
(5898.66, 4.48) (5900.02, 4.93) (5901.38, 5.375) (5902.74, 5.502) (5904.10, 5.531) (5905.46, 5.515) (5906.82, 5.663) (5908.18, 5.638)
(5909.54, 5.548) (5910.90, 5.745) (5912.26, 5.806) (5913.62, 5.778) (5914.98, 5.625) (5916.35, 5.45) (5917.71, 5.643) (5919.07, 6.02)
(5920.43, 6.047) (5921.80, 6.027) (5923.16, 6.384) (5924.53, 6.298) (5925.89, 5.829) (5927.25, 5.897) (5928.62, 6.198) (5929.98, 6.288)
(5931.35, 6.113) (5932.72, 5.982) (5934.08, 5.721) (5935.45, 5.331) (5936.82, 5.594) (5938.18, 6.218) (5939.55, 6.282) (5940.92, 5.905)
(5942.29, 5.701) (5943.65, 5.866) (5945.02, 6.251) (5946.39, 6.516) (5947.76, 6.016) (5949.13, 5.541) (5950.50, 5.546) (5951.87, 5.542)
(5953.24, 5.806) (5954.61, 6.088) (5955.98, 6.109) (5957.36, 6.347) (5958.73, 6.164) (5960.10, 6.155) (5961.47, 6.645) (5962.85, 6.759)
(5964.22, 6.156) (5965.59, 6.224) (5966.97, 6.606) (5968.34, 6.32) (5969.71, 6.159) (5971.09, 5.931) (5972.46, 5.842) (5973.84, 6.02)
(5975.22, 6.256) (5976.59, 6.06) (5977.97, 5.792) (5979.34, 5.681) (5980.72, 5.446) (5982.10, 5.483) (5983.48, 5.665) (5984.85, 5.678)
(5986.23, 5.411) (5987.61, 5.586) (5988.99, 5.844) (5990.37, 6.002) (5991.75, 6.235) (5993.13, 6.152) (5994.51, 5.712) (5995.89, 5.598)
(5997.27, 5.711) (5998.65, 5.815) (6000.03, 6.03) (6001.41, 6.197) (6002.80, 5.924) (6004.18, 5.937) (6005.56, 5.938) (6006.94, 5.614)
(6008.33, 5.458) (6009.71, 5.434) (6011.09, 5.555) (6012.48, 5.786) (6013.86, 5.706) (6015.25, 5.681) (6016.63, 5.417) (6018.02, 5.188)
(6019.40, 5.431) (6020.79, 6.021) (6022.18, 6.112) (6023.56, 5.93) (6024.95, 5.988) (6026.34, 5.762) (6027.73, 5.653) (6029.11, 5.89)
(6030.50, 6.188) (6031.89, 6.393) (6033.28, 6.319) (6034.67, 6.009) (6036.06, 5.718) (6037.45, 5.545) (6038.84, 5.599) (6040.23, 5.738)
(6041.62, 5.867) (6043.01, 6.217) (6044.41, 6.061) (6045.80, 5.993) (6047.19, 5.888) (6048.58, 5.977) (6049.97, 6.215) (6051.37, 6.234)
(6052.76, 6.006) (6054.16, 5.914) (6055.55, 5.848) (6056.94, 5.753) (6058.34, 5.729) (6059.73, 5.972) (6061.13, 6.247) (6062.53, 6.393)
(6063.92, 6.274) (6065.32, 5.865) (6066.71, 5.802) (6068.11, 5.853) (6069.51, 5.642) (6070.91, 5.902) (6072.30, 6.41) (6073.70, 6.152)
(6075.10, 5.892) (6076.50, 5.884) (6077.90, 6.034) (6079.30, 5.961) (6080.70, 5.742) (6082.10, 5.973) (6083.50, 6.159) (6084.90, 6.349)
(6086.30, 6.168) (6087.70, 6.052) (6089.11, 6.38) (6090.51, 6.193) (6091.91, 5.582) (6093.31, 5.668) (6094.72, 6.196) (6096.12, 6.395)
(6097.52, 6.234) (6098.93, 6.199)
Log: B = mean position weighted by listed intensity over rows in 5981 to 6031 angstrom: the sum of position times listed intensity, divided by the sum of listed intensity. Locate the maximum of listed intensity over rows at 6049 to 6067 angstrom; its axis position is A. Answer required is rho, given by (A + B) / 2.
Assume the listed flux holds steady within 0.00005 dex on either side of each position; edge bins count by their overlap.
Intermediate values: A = 6062.53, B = 6006.3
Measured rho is 6034.4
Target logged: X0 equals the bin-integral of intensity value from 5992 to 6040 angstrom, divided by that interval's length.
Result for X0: 5.81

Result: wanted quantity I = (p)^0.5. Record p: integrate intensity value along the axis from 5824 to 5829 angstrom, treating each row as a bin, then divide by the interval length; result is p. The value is 2.46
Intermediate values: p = 6.05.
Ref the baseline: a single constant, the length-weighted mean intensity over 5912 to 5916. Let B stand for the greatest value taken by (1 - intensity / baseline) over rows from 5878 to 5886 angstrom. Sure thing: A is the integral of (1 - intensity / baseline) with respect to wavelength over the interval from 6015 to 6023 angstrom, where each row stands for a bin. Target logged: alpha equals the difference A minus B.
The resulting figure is 0.02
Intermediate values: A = 0.1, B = 0.06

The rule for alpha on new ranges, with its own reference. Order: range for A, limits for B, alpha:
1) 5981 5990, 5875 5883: 0.11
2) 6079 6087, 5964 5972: -0.47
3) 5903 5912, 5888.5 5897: -0.09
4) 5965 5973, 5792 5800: -0.70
